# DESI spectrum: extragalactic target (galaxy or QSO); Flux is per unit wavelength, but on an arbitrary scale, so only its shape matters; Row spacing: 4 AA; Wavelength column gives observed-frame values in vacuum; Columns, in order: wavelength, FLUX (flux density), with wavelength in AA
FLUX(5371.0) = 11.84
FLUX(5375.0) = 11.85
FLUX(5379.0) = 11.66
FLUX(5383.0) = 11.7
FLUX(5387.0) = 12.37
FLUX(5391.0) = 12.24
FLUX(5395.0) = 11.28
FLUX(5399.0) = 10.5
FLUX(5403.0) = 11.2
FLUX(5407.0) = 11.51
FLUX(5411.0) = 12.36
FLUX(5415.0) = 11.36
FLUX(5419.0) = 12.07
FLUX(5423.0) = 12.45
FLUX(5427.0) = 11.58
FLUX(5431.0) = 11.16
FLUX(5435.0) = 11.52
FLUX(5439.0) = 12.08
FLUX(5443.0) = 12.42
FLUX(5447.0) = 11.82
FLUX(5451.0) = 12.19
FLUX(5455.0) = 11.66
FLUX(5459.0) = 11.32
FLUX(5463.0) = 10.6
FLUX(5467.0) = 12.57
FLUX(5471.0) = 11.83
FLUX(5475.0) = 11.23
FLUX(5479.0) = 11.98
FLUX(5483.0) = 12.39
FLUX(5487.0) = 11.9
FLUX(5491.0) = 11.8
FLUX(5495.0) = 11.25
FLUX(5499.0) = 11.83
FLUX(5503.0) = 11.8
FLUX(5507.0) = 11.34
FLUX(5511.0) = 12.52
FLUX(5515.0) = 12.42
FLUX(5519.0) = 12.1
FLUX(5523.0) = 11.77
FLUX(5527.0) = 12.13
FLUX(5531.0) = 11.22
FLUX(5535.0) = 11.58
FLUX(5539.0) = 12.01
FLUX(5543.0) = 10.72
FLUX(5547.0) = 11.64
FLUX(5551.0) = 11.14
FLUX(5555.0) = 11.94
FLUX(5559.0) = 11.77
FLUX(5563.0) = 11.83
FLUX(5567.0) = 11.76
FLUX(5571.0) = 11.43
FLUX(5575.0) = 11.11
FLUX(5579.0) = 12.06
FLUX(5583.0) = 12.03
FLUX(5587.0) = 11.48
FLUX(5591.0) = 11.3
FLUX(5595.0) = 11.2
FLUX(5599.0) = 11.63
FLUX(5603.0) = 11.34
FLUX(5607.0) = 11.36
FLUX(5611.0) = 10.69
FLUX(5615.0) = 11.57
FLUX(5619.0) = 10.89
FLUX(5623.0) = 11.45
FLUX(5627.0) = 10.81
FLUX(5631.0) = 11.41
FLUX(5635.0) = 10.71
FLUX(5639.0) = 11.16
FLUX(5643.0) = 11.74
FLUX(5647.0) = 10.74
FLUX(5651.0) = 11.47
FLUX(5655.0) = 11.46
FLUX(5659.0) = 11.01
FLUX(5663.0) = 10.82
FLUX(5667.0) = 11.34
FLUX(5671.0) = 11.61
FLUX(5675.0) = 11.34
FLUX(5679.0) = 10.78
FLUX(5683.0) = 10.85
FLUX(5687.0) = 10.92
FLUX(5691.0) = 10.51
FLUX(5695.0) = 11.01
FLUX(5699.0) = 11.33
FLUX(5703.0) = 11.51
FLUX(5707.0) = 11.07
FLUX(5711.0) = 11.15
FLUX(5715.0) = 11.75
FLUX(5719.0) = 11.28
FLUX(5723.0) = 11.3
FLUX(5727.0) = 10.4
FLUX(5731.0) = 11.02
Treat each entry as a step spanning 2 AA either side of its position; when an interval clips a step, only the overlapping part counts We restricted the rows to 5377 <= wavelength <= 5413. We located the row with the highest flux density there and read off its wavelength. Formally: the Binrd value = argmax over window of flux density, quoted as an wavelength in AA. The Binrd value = 5387.0 AA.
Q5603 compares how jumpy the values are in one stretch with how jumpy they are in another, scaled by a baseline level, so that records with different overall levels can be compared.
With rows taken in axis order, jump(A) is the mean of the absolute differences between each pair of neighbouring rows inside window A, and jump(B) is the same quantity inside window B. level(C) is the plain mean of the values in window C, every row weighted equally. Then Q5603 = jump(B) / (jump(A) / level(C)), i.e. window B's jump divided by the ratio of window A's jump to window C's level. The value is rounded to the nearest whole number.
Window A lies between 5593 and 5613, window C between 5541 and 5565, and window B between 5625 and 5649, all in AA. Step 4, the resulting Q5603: 22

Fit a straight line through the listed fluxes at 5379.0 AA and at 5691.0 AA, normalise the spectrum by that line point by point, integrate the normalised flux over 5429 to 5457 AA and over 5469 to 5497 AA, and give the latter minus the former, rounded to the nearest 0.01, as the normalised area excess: 0.21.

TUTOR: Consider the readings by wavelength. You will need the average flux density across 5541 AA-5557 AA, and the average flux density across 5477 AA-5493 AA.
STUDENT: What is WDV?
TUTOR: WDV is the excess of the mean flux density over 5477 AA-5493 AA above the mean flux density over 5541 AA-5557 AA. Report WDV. 0.66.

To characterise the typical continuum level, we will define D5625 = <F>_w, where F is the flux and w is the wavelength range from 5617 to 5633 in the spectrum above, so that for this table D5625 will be 11.1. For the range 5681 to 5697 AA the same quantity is 10.8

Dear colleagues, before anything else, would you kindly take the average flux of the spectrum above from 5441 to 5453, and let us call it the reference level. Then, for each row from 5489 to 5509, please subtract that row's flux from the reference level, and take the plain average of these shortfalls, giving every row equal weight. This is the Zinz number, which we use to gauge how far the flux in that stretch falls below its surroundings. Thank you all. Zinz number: 0.5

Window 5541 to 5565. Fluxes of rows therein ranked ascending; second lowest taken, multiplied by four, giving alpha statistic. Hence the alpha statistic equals 44.6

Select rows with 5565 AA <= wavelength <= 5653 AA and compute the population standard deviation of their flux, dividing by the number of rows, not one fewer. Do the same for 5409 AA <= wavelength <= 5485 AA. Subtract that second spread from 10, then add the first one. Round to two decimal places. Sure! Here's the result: 9.87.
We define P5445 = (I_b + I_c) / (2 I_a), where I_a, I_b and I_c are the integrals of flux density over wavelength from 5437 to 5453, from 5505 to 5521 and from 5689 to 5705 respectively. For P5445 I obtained 0.956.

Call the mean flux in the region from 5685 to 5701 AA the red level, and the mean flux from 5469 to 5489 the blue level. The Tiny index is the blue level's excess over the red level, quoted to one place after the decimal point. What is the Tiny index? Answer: 0.9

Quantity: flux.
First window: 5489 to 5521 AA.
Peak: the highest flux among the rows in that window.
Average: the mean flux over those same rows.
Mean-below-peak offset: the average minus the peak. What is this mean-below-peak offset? -0.64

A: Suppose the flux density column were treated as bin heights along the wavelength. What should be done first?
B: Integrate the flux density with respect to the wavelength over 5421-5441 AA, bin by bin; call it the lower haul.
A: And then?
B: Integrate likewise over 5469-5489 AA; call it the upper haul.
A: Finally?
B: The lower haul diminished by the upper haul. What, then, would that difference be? -2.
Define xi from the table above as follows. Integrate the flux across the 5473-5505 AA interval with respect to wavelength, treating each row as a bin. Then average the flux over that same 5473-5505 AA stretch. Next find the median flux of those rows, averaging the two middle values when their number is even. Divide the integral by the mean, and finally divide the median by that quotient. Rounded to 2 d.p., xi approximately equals 0.37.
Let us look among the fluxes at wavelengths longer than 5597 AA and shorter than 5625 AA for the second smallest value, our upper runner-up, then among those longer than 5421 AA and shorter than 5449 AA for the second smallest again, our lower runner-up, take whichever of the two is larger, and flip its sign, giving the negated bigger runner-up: -11.5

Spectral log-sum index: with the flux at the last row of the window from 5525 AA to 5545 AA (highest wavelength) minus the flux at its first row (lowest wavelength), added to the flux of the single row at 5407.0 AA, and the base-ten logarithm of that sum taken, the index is 1.00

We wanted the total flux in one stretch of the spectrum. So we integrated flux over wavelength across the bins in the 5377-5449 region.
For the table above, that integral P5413 845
